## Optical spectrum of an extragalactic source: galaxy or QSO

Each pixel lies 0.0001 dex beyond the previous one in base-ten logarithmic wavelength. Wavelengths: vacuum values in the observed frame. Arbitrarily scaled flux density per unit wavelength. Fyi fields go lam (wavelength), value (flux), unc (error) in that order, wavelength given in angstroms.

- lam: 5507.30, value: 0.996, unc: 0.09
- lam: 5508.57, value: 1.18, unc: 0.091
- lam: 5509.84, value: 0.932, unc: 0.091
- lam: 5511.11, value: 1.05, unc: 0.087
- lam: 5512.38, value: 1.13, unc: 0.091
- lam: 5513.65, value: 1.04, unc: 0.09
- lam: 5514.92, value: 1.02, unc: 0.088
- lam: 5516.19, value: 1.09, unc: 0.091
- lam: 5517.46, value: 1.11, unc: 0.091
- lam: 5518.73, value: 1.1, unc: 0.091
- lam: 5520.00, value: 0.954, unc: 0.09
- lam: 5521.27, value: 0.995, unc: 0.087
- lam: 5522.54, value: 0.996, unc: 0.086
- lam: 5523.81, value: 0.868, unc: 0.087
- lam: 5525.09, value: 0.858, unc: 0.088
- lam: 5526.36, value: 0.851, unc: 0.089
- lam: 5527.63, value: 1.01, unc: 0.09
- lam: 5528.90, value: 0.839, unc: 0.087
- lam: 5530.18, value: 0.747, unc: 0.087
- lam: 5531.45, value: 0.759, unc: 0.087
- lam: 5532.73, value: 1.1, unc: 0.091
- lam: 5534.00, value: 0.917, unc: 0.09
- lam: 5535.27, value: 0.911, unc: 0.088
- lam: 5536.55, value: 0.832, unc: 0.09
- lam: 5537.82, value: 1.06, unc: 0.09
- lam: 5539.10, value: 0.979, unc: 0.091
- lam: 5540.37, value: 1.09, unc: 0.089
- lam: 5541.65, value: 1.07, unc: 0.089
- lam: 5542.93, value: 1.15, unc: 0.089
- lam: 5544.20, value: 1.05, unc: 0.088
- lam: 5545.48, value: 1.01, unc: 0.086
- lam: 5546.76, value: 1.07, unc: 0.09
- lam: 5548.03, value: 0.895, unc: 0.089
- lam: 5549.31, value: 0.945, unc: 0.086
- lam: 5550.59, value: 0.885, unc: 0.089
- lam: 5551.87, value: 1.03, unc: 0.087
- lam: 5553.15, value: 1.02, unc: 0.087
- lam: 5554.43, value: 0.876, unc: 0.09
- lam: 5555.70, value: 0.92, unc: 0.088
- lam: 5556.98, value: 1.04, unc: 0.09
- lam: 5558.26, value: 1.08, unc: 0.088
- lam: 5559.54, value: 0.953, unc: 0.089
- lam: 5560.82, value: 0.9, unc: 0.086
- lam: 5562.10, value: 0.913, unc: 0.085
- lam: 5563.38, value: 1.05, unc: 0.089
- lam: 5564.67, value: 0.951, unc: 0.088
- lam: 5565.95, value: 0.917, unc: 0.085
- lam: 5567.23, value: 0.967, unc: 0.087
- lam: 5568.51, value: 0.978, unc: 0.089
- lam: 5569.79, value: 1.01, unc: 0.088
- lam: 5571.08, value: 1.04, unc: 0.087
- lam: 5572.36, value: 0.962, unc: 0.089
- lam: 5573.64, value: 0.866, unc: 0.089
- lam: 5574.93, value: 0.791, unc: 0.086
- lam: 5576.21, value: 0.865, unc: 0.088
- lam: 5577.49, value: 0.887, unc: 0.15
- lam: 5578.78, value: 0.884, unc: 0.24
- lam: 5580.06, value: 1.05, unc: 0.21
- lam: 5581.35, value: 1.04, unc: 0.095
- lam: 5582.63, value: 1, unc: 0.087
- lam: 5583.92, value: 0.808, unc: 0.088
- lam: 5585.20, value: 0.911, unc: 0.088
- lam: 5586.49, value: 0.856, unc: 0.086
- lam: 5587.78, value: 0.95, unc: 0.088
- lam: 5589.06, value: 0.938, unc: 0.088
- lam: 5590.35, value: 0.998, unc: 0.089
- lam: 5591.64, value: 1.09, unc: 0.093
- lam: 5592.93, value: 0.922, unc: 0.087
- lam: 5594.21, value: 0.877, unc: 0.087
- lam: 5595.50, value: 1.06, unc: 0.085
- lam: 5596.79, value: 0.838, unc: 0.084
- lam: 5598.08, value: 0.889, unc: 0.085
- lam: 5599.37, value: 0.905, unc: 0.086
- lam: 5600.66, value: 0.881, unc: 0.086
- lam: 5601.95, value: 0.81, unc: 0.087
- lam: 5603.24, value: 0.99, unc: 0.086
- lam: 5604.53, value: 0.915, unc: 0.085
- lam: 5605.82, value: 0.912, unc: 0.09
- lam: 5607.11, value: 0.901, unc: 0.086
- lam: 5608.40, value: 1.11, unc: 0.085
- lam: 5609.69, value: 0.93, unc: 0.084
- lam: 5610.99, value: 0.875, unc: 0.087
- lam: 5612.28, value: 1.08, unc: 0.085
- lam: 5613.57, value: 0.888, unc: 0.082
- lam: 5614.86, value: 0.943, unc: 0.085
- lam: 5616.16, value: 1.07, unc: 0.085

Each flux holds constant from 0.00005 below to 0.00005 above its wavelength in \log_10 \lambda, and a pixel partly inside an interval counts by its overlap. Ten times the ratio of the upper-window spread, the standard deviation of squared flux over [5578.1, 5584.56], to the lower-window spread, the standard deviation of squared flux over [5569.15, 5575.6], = 10.4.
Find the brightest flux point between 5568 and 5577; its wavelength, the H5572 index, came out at 5571.08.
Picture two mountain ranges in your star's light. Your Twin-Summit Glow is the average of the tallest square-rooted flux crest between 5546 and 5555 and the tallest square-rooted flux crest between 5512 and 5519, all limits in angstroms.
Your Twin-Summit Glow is 1.05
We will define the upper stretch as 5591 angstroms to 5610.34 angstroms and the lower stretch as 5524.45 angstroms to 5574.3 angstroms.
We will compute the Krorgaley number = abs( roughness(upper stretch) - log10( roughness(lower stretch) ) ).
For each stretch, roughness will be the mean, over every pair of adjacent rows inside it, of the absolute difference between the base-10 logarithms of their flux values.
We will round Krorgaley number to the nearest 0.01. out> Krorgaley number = 1.45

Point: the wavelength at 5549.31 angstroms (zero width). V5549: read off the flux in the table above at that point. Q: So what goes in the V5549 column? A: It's 0.945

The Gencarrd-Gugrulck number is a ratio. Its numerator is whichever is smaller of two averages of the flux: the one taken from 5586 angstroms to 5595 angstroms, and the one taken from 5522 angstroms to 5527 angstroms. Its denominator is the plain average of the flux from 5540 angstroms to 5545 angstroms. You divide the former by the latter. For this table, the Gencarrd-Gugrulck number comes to 0.82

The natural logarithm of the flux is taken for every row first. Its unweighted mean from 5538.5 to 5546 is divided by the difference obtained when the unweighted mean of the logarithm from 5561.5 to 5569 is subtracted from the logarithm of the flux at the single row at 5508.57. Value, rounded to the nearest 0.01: 0.27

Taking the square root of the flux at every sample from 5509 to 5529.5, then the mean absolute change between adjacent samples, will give 0.0360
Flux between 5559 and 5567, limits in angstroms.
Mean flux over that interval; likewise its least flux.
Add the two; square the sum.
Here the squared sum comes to 3.41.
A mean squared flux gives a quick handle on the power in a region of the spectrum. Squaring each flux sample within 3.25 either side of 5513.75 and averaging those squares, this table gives 1.14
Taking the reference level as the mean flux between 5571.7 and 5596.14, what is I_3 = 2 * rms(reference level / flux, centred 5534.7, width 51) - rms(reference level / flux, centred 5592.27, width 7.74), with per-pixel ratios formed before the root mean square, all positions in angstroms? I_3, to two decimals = 0.98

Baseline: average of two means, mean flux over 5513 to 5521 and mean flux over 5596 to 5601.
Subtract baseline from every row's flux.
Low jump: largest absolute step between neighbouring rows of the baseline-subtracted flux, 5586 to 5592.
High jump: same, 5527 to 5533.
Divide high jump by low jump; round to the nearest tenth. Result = 3.6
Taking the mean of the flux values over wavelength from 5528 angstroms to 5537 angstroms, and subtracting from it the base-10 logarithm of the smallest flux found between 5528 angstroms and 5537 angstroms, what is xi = 1.00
